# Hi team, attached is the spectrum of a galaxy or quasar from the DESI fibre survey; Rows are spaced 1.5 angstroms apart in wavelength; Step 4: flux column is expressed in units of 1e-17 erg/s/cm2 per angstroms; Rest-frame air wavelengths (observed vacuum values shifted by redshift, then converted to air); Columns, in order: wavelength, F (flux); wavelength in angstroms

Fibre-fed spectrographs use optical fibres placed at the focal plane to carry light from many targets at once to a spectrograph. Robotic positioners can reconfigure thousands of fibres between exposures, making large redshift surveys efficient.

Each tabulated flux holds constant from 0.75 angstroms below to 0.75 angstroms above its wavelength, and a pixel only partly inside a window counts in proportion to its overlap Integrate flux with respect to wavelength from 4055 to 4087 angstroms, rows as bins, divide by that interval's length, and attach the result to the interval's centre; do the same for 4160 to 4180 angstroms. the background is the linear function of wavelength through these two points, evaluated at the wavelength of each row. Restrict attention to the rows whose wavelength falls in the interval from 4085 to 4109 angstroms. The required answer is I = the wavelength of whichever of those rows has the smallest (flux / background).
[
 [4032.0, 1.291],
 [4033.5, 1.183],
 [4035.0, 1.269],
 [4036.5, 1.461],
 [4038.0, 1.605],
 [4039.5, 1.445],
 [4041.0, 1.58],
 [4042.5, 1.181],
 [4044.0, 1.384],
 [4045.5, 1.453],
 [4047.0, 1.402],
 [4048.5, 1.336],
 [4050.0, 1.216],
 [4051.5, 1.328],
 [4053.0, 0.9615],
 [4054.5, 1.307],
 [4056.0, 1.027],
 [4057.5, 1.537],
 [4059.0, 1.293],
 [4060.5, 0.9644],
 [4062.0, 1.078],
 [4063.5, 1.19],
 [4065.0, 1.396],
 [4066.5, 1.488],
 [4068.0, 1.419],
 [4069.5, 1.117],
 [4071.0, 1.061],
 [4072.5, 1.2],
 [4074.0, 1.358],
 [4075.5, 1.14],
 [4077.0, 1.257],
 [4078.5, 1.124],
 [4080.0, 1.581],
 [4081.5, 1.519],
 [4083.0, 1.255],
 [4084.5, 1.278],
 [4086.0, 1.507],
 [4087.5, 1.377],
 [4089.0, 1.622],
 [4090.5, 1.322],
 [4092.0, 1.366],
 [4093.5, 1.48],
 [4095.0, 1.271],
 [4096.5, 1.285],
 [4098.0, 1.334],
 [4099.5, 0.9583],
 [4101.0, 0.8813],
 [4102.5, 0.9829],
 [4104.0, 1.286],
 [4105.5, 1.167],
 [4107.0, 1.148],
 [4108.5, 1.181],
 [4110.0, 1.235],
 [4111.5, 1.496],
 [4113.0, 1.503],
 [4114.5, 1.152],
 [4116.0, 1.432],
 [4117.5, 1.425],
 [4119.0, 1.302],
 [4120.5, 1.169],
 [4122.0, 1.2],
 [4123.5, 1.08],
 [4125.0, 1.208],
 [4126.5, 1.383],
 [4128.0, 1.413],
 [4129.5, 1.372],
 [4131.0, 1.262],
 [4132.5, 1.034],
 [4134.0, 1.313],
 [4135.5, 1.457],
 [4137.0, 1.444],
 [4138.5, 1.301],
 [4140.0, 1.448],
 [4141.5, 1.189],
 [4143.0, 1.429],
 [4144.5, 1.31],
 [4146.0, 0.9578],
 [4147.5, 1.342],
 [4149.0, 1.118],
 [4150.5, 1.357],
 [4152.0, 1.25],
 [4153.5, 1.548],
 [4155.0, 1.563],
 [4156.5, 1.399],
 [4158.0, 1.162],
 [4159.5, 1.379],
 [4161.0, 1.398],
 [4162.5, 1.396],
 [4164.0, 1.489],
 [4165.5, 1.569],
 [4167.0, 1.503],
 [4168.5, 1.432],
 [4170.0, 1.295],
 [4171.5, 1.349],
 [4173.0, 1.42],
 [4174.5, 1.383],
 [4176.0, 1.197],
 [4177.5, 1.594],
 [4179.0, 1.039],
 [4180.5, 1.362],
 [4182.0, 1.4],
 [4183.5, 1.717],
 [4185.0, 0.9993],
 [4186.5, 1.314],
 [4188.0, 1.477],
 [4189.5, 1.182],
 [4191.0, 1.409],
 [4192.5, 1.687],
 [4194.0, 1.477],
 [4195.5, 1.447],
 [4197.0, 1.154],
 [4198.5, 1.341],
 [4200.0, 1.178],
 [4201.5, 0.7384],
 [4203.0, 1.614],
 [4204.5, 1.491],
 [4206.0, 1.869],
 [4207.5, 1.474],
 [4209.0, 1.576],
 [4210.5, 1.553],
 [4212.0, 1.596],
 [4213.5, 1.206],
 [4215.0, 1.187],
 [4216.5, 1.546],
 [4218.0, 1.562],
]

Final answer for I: 4101.0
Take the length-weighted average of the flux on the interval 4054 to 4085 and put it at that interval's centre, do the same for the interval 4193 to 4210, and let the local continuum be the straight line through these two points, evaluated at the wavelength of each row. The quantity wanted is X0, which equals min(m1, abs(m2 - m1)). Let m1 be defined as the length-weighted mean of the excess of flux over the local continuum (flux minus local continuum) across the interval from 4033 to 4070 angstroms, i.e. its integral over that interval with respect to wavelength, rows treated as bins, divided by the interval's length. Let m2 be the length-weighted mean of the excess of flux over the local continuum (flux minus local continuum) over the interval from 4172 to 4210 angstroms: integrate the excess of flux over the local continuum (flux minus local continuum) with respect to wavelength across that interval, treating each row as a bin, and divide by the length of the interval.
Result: 0.060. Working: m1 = 0.060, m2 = -0.009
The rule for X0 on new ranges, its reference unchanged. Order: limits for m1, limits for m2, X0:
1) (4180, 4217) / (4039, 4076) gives -0.001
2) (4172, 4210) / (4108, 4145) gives -0.009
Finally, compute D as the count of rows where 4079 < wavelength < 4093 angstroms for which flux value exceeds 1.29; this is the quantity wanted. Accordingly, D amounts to 7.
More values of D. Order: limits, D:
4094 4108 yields 1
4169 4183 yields 7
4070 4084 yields 3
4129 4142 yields 6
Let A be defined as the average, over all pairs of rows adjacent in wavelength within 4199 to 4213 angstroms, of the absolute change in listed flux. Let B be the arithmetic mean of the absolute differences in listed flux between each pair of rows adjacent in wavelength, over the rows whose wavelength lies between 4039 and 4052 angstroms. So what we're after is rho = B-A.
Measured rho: -0.15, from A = 0.30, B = 0.144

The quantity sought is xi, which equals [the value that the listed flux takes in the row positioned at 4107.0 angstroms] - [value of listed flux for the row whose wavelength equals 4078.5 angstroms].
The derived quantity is 0.0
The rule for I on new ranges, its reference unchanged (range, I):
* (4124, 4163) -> 4146.0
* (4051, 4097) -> 4060.5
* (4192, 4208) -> 4201.5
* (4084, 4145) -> 4101.0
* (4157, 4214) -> 4201.5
